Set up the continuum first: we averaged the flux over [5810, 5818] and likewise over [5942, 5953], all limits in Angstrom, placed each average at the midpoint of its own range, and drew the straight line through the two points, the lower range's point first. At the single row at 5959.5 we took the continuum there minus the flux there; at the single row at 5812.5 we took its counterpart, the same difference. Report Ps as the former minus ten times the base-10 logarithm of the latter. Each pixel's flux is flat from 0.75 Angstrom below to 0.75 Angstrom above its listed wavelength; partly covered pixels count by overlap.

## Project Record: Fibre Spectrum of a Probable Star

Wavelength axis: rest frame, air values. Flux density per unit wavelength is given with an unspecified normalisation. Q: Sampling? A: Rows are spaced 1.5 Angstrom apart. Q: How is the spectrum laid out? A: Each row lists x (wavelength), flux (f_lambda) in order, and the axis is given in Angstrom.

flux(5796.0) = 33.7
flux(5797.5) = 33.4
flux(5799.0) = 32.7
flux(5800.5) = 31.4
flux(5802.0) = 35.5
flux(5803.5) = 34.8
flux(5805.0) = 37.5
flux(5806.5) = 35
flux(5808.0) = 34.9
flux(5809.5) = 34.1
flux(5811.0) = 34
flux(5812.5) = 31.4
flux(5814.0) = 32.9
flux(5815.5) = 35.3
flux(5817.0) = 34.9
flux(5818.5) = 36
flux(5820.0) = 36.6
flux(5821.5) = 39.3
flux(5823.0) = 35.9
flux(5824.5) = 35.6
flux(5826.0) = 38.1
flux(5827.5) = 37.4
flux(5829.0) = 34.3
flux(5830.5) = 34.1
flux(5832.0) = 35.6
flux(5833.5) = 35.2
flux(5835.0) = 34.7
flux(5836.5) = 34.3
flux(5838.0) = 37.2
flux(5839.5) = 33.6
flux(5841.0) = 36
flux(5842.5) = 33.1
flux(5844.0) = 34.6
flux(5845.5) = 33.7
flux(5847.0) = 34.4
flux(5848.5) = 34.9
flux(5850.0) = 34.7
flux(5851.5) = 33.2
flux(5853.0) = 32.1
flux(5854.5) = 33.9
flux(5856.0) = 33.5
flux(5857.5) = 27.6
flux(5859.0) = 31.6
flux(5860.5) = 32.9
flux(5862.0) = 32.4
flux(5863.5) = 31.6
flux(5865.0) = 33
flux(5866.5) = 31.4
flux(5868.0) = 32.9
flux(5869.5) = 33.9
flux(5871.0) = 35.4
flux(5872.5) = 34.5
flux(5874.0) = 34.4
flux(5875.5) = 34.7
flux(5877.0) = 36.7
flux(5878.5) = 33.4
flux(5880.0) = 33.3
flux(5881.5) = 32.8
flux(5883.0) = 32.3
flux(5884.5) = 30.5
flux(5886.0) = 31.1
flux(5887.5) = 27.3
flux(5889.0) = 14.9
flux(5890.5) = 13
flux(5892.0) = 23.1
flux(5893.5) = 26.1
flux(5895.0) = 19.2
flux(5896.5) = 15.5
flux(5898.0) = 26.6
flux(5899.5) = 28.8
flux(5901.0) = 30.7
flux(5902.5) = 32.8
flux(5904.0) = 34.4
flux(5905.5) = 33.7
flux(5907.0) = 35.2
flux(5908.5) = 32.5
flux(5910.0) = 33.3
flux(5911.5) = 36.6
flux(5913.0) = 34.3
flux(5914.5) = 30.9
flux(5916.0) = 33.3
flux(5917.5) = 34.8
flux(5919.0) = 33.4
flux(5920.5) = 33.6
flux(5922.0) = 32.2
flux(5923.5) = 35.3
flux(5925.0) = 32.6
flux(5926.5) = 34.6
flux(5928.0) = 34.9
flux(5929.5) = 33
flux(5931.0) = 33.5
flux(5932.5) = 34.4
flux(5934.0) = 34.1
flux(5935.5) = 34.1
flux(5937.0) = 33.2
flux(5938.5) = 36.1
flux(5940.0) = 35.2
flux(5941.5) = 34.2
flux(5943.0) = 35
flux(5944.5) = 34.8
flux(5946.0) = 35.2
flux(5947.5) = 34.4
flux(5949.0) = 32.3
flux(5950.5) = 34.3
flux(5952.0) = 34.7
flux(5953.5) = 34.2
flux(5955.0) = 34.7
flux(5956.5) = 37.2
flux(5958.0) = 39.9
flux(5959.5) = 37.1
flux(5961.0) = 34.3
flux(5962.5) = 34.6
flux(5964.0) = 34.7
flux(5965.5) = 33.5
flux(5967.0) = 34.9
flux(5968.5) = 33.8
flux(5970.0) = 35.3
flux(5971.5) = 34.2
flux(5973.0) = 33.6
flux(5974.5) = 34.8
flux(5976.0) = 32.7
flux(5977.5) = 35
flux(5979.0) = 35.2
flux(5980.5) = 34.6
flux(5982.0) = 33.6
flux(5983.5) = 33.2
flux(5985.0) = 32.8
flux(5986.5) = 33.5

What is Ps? -6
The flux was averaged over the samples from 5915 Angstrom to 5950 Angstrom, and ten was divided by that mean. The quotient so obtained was 0.293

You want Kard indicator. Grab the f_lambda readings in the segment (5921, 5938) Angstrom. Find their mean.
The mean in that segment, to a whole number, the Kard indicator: 34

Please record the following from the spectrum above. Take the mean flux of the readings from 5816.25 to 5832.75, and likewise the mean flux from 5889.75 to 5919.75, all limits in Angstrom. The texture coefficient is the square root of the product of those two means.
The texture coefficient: 32.6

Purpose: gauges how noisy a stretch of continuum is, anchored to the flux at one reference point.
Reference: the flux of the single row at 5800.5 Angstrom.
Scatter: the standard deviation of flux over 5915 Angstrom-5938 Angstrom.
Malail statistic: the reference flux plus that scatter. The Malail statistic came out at 32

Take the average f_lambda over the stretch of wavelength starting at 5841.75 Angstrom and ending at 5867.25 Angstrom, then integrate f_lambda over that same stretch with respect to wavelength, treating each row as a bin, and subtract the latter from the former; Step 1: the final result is -805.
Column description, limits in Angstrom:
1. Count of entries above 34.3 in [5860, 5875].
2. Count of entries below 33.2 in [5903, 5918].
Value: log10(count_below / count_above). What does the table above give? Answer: -0.18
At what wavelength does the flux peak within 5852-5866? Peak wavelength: 5854.5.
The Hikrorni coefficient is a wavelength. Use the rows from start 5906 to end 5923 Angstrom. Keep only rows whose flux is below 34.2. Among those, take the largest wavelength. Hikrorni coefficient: 5922.0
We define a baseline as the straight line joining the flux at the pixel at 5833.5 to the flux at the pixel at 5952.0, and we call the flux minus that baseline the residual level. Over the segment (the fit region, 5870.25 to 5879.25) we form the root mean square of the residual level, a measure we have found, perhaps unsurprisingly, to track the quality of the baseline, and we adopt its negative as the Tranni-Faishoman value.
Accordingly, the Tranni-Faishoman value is -1.0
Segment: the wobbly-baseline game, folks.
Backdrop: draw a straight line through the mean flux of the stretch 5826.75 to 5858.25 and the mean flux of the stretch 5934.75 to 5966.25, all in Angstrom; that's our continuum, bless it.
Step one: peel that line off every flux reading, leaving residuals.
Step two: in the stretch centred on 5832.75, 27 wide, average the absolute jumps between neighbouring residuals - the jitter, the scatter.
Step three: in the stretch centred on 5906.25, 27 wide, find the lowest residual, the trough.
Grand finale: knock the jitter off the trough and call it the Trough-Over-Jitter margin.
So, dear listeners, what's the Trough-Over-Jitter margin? -21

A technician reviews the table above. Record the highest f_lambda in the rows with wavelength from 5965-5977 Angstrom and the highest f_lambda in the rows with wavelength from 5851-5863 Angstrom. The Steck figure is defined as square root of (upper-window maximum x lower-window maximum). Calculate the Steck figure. 34.6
